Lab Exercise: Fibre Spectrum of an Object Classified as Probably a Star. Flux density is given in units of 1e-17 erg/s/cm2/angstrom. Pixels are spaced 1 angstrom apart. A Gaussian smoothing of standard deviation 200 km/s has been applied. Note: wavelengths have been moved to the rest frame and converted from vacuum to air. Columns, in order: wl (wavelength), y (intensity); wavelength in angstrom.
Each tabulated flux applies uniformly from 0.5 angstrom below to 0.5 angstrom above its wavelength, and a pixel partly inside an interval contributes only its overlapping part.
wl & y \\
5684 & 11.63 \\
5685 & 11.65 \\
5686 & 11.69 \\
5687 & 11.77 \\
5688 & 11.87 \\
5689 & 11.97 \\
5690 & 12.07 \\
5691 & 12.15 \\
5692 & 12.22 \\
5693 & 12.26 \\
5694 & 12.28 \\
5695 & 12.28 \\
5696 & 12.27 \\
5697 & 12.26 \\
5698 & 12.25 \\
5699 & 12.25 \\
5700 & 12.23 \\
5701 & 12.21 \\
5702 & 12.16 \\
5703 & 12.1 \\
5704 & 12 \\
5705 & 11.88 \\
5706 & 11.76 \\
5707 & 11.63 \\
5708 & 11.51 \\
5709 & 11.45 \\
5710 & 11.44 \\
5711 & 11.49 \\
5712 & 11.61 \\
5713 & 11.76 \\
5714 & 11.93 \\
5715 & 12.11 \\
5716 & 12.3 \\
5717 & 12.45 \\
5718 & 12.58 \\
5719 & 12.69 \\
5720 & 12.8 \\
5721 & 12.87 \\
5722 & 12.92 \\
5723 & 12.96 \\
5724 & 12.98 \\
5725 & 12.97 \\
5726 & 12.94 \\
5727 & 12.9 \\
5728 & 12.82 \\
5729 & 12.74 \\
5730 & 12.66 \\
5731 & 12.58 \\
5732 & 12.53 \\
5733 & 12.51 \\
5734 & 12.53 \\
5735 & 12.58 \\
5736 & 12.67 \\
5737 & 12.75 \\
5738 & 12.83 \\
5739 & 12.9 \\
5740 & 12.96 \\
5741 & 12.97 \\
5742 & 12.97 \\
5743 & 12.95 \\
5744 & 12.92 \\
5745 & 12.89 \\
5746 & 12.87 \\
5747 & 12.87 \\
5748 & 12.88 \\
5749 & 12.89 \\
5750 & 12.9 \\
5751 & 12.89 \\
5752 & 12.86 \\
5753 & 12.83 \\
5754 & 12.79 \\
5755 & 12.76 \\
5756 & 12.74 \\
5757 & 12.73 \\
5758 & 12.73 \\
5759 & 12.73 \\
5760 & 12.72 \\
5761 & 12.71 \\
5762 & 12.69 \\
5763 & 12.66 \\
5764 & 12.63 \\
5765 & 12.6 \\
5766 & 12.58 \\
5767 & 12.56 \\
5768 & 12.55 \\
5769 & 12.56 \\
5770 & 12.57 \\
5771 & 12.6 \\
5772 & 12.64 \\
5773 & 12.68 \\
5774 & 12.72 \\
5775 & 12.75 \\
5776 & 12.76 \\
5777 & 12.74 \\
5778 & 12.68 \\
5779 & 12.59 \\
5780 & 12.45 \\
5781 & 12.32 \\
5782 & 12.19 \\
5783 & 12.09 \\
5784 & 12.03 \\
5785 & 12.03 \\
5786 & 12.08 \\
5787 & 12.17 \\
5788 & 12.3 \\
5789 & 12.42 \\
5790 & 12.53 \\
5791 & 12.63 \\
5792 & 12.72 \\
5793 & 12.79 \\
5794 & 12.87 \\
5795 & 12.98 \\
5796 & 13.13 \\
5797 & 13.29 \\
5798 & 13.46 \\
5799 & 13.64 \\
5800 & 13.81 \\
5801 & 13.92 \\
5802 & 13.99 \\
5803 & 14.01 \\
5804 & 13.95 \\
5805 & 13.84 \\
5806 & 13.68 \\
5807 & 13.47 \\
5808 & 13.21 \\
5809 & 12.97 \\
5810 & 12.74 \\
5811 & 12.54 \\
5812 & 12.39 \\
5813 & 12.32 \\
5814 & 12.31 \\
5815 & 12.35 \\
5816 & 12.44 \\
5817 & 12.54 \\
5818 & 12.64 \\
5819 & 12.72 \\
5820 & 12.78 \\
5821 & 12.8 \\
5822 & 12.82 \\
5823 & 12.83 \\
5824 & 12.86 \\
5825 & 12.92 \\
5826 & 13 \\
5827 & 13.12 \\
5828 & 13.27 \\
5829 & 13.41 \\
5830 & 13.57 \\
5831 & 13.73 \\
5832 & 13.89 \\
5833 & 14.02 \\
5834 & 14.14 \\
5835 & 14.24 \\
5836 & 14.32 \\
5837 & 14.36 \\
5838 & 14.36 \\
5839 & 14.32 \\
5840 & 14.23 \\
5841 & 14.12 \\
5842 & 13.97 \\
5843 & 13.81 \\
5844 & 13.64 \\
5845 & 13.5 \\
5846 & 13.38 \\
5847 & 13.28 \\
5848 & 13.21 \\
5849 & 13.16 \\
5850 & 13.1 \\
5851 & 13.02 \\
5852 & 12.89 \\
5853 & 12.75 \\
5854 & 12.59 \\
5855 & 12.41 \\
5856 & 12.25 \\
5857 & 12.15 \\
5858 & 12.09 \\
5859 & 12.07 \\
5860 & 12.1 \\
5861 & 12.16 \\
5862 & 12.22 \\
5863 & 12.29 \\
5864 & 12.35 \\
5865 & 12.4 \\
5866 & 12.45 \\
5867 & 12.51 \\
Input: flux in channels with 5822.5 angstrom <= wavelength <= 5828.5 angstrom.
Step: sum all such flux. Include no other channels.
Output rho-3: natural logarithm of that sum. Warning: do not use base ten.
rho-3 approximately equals 4.357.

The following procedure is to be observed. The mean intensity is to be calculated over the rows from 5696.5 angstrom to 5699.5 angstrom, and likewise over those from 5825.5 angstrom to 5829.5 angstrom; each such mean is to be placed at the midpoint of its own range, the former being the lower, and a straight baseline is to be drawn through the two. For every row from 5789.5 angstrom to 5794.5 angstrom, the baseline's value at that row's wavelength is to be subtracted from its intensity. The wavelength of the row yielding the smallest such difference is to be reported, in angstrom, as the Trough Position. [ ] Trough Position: 5790 angstrom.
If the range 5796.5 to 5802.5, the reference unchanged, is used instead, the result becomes 5797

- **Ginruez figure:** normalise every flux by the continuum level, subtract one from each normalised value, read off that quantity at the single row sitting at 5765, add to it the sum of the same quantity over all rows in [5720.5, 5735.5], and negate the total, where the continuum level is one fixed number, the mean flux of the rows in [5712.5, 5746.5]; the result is -0.07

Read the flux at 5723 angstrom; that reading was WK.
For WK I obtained 12.96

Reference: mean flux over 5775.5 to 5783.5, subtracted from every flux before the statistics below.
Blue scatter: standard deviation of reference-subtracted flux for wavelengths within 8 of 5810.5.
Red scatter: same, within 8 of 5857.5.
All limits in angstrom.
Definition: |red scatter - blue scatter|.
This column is 0.3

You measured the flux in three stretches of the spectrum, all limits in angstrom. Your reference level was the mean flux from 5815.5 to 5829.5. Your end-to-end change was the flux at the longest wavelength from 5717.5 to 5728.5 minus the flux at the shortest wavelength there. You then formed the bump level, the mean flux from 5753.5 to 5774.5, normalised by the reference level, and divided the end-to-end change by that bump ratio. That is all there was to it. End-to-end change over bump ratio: 0.2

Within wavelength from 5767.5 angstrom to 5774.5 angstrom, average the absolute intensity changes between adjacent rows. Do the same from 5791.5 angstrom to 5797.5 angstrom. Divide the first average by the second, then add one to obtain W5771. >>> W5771 1.2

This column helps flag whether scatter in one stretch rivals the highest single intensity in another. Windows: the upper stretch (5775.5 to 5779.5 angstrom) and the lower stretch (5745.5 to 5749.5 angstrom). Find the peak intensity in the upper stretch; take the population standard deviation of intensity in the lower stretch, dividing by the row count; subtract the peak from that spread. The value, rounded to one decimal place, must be -12.8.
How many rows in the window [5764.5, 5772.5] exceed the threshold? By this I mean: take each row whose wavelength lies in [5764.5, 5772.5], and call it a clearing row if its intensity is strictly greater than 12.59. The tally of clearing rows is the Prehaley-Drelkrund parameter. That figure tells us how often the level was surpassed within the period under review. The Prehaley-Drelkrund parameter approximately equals 3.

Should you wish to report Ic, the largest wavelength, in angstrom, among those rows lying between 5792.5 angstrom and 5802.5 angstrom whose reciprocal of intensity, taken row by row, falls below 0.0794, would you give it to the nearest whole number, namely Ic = 5802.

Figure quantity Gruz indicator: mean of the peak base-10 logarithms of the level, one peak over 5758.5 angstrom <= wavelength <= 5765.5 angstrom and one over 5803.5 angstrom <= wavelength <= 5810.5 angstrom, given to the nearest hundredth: 1.12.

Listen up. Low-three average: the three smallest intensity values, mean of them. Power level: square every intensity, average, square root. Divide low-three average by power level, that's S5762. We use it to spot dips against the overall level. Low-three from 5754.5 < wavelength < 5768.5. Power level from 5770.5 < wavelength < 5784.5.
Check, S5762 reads 1.00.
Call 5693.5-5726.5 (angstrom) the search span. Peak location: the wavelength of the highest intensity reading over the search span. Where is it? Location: 5724 angstrom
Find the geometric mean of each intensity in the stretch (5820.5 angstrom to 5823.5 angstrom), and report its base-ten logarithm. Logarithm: 1.108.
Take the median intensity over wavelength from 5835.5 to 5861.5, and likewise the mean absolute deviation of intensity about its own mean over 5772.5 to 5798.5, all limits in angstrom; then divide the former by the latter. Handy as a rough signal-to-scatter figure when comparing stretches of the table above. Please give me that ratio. 44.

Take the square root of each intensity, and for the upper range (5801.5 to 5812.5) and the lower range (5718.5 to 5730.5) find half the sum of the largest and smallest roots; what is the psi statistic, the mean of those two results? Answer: 3.61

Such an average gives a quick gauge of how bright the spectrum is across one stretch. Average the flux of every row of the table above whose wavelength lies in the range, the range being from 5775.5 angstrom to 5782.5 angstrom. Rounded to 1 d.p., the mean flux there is 12.5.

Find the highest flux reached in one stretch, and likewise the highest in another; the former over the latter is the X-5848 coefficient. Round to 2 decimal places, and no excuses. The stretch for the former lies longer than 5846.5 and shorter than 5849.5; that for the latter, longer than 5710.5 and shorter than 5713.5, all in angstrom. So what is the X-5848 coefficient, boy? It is 1.13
